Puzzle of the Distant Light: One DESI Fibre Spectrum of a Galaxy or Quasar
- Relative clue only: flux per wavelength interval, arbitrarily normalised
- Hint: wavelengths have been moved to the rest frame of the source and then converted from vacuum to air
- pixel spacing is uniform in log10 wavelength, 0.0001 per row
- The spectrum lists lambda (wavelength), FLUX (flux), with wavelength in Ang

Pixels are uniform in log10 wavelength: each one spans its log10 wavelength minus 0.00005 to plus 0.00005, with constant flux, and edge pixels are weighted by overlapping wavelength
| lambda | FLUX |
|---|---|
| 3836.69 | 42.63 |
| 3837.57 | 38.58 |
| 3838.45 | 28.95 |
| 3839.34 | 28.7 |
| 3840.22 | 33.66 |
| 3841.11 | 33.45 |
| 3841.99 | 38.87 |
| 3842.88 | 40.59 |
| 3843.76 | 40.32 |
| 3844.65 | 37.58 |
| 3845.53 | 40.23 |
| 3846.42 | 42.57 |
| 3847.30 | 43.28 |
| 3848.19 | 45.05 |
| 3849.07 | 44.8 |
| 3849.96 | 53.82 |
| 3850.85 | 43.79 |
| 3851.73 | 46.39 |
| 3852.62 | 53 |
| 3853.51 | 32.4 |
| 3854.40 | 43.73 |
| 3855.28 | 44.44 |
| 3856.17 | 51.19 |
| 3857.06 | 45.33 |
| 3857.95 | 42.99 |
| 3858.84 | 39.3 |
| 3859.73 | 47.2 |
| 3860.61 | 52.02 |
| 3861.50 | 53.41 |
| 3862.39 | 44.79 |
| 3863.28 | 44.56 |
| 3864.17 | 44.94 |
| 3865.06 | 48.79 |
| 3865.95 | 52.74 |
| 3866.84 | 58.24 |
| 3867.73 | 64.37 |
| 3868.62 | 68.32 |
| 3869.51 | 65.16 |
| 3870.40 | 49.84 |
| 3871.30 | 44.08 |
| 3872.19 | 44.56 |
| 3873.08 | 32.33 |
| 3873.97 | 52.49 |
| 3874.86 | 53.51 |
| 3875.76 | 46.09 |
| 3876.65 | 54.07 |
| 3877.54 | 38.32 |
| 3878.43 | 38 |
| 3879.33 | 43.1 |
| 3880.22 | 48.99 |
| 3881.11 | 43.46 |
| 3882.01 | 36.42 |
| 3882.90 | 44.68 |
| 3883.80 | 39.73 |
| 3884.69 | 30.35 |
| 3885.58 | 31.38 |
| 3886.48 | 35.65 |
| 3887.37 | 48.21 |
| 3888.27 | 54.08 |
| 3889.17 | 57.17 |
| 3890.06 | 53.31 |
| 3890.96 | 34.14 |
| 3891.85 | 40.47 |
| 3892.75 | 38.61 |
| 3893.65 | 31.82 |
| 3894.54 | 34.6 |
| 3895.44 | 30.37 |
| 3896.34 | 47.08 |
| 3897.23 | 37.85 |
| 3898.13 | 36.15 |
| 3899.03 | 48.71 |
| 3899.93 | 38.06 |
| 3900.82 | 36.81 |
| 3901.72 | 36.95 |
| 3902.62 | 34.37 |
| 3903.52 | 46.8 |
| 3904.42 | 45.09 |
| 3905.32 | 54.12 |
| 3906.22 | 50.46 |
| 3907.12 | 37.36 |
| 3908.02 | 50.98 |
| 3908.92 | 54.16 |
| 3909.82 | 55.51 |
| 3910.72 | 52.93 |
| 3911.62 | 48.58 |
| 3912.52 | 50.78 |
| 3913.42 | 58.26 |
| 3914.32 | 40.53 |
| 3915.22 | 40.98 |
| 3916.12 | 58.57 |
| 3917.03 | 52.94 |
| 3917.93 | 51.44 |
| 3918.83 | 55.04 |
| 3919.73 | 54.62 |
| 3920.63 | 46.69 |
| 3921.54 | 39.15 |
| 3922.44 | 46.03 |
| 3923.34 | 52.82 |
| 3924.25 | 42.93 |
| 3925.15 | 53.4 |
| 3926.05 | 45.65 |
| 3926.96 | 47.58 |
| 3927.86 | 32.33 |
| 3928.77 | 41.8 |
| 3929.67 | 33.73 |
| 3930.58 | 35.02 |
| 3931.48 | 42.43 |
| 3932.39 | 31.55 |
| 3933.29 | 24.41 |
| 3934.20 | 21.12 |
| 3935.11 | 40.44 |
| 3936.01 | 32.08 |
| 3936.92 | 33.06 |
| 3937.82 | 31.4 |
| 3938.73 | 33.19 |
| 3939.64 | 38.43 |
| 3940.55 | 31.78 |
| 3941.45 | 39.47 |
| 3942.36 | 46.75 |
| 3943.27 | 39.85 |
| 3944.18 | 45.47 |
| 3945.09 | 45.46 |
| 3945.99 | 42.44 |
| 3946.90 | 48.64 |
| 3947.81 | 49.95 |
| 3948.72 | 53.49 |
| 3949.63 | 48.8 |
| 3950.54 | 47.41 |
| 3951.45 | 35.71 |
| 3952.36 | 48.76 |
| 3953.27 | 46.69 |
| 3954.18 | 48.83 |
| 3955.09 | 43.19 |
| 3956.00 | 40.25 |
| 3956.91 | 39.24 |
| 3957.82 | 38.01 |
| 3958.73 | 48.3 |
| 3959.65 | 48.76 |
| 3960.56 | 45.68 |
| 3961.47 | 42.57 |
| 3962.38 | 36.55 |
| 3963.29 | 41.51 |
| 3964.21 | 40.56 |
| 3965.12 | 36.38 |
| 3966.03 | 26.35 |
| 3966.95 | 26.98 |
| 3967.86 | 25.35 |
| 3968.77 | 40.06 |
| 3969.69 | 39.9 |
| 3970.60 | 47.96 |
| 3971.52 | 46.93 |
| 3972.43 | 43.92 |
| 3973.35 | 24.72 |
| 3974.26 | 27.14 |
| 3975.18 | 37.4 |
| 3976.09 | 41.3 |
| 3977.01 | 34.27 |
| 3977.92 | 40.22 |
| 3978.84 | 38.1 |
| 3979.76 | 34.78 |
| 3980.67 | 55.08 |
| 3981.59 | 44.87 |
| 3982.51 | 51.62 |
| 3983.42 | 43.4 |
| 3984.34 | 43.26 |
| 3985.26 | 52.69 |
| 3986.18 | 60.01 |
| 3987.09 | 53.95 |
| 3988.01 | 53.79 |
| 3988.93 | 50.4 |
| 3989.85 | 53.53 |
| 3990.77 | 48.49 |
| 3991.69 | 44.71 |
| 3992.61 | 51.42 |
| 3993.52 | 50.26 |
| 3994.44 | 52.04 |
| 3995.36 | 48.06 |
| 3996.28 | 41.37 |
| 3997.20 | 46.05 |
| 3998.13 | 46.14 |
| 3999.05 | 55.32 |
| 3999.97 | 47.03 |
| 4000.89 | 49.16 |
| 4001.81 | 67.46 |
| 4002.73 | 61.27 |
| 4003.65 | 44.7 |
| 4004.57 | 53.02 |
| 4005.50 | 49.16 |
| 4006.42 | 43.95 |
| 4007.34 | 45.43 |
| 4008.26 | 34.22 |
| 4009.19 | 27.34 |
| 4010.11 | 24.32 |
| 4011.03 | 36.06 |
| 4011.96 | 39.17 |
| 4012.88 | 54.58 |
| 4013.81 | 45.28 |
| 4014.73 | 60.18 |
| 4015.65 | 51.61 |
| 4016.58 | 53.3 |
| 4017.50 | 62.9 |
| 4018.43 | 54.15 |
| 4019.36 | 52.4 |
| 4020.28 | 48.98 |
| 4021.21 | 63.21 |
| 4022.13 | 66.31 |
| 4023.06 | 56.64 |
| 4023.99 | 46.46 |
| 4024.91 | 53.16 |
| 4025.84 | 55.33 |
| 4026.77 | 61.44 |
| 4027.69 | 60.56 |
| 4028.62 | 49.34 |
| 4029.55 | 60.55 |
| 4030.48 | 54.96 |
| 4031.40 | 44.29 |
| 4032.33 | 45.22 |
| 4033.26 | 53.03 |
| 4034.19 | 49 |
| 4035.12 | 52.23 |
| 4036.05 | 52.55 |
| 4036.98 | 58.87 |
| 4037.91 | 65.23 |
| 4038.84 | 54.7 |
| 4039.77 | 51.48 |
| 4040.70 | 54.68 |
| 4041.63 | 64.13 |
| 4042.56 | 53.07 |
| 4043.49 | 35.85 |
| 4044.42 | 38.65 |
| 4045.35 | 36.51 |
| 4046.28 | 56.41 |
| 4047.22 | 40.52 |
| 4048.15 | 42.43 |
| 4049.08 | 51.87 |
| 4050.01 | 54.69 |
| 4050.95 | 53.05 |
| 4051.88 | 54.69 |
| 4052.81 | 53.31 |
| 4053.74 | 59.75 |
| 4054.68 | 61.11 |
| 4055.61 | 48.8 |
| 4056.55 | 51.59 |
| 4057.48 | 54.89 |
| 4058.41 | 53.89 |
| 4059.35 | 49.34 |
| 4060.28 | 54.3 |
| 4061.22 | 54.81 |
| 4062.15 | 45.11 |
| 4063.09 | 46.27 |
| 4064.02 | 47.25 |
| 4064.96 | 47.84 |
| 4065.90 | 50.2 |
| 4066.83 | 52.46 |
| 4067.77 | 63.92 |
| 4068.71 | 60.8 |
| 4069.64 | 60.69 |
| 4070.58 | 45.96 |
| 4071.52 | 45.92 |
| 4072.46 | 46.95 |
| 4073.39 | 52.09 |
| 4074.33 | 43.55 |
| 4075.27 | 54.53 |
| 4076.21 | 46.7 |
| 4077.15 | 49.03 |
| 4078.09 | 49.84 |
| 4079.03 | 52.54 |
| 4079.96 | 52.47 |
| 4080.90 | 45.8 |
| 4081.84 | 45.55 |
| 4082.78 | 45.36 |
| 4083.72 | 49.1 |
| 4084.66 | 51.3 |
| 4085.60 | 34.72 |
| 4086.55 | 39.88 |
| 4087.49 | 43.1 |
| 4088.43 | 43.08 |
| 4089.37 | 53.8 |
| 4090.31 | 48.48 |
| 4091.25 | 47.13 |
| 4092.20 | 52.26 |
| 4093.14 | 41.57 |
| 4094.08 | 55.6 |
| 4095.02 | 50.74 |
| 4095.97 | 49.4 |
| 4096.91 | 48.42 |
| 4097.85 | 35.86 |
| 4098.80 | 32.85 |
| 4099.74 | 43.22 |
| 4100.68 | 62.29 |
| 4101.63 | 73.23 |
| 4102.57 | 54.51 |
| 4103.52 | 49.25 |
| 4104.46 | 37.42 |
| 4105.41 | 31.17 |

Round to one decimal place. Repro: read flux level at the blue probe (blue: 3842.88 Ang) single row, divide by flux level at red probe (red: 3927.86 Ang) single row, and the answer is 1.3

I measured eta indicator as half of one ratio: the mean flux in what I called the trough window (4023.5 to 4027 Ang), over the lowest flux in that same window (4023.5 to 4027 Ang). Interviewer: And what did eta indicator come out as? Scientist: 0.58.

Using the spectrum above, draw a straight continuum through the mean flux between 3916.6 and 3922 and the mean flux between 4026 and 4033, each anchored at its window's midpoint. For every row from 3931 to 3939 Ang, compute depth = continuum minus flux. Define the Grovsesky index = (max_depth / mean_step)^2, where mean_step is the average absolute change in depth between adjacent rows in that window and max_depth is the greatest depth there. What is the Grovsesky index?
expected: 19.3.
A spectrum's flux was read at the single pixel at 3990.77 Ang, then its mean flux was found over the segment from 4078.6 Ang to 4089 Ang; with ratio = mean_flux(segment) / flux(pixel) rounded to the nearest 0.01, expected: 0.94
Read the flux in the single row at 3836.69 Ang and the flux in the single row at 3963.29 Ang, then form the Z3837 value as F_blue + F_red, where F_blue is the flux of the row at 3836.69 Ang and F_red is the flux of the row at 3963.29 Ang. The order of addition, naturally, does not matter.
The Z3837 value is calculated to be 84.1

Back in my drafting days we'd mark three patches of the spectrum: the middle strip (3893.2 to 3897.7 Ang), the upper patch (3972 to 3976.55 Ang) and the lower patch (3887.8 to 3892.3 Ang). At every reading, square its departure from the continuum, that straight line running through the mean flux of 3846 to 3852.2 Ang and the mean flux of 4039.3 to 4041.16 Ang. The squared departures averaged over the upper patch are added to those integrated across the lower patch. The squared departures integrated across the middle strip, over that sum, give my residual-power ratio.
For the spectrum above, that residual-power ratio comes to 1.1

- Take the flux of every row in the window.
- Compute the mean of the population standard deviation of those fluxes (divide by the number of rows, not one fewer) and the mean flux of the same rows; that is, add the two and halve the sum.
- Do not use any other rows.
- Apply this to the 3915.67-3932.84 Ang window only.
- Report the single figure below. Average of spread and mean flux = 26.8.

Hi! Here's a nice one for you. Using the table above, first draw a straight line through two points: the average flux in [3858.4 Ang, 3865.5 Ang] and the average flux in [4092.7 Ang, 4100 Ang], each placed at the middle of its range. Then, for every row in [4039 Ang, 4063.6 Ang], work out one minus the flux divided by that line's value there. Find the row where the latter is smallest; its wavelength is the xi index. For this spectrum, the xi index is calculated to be 4041.63 Ang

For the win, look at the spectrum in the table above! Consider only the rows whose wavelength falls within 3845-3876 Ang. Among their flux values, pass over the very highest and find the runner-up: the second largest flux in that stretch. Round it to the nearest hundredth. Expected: 65.16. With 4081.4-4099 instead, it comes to 53.80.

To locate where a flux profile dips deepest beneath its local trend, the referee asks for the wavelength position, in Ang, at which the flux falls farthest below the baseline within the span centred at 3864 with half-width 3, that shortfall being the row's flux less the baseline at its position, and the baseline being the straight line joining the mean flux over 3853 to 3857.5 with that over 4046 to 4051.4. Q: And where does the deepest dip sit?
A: 3863.28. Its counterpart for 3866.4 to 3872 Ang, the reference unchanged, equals 3871.30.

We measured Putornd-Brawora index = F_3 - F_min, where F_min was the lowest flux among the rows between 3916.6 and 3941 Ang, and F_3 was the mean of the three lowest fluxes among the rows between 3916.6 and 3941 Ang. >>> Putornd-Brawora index 4.52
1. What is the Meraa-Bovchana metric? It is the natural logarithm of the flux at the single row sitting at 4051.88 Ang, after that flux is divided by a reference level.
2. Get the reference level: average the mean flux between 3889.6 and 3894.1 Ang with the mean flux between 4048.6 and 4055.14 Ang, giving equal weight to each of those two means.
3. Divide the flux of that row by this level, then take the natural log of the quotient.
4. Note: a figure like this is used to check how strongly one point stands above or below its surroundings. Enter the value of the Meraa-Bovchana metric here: 0.14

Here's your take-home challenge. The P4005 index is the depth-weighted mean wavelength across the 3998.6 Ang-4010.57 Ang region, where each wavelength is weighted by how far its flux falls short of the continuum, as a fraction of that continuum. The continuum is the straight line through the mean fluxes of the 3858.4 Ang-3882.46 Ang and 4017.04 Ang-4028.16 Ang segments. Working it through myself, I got 4007.9 Ang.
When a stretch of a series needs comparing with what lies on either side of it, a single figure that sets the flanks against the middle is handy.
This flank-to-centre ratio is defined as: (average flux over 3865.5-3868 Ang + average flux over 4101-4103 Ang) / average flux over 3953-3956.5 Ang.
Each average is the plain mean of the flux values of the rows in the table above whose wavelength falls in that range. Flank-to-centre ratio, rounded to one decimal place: 2.7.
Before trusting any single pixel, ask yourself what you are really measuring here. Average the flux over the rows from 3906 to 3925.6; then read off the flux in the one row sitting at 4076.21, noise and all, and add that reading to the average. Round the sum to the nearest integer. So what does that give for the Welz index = 96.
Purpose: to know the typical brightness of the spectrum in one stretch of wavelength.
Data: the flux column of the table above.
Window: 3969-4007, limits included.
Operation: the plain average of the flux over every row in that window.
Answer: 46.8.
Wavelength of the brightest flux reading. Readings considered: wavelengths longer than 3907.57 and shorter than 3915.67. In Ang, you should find 3913.42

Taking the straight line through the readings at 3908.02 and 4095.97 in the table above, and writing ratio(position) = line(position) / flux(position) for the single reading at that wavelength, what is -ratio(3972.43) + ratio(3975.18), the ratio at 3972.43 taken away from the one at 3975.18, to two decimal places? 0.20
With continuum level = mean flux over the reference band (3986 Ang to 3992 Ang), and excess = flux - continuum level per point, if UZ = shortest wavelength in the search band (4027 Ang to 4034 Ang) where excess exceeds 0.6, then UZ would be 4027.69 Ang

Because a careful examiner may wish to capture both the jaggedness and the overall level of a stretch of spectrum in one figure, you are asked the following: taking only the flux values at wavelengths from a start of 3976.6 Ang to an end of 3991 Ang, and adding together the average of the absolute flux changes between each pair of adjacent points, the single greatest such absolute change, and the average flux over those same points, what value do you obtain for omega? 74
